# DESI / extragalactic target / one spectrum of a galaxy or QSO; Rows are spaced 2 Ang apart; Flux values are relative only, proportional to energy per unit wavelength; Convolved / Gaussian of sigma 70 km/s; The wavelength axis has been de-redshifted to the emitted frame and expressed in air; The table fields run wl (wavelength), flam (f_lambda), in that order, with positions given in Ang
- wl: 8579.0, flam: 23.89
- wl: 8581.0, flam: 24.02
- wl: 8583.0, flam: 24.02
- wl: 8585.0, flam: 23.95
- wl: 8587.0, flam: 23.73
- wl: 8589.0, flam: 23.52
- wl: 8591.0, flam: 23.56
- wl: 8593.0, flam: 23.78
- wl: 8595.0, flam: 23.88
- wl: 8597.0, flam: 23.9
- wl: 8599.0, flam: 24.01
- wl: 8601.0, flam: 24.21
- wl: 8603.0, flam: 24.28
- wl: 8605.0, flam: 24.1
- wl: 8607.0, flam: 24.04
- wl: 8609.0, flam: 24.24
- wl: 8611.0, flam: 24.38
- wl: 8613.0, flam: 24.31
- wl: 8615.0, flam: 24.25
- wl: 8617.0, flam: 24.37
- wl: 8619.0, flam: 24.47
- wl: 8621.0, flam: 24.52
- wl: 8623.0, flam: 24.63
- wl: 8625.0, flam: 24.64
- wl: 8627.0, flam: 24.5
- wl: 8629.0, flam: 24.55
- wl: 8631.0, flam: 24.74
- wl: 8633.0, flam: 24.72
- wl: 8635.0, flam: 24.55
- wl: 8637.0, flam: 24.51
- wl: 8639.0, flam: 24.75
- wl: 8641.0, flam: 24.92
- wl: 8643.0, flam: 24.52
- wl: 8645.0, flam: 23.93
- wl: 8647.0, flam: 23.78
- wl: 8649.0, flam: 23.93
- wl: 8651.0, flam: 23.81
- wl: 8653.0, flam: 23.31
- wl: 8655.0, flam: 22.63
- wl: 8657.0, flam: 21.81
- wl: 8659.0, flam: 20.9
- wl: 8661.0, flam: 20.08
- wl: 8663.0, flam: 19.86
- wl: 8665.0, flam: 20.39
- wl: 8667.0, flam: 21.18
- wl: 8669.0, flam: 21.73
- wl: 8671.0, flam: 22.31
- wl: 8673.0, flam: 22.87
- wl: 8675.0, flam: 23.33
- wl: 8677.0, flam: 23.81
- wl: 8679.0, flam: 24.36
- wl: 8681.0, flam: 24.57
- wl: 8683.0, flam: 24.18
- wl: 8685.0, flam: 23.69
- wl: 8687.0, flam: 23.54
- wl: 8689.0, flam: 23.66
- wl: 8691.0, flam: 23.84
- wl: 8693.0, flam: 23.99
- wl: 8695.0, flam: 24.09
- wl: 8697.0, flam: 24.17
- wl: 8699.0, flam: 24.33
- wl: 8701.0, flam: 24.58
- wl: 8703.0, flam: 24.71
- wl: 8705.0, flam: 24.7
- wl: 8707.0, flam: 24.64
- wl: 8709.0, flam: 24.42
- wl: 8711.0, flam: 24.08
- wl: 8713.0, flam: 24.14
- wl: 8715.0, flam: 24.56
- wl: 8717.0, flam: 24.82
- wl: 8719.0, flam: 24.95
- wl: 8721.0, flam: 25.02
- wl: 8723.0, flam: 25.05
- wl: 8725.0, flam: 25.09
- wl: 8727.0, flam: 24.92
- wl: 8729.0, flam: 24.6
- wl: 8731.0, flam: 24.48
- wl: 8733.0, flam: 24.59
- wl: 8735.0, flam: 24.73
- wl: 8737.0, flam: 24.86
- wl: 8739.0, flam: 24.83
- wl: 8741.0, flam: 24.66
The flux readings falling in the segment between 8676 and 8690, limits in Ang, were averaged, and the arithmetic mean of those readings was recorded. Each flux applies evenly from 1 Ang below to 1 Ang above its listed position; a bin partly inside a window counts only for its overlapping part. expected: 24.0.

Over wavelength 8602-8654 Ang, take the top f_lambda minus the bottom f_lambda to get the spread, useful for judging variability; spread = 1.6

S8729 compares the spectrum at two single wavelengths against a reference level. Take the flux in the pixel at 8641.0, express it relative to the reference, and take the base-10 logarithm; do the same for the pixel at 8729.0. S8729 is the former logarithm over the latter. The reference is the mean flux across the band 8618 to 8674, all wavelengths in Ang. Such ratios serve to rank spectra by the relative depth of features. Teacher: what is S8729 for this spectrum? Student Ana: 1.24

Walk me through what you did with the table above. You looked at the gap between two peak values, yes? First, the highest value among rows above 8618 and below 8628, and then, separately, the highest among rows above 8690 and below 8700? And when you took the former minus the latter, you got 0.31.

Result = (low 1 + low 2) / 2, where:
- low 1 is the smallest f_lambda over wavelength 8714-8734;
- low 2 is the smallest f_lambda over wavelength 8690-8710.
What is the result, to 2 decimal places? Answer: 24.16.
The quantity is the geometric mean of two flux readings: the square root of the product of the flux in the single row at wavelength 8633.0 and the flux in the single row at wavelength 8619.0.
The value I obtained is 24.6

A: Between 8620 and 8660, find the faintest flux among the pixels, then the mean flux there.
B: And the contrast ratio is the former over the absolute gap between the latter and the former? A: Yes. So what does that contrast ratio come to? 7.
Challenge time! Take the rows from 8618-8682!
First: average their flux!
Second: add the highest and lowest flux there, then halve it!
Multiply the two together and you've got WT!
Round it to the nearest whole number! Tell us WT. 524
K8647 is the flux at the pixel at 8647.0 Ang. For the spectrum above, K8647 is 23.78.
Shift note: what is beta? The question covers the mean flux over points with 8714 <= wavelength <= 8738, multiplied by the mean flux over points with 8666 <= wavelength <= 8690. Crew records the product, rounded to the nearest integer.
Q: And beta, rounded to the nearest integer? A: 577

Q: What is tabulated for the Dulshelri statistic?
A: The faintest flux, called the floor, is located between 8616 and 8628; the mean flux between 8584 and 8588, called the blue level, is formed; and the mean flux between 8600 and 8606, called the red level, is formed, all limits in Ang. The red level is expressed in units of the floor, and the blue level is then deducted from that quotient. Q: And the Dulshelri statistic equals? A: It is -22.8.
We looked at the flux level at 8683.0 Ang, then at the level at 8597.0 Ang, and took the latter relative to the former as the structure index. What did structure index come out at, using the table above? 0.99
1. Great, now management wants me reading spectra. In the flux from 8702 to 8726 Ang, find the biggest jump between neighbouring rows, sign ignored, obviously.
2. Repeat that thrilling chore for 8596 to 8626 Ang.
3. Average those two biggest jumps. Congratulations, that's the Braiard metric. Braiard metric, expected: 0.31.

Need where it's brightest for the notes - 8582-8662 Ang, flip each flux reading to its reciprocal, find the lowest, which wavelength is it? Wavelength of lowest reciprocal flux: 8641.0 Ang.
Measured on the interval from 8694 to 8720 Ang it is 8719.0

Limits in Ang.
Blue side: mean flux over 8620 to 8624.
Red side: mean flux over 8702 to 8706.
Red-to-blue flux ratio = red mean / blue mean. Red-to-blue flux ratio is 1.01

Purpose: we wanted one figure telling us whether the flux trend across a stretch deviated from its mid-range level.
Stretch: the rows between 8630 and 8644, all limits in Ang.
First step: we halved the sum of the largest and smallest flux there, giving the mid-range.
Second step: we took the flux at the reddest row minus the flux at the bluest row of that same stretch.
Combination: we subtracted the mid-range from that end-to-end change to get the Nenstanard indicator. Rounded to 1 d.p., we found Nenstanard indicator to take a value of -24.9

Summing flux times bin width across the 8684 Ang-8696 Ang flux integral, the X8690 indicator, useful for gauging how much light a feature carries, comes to 286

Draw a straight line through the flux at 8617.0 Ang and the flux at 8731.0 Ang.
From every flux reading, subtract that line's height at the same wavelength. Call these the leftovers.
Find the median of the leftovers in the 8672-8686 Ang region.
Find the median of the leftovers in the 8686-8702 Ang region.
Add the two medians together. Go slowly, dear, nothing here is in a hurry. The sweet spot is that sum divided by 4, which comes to -0.26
